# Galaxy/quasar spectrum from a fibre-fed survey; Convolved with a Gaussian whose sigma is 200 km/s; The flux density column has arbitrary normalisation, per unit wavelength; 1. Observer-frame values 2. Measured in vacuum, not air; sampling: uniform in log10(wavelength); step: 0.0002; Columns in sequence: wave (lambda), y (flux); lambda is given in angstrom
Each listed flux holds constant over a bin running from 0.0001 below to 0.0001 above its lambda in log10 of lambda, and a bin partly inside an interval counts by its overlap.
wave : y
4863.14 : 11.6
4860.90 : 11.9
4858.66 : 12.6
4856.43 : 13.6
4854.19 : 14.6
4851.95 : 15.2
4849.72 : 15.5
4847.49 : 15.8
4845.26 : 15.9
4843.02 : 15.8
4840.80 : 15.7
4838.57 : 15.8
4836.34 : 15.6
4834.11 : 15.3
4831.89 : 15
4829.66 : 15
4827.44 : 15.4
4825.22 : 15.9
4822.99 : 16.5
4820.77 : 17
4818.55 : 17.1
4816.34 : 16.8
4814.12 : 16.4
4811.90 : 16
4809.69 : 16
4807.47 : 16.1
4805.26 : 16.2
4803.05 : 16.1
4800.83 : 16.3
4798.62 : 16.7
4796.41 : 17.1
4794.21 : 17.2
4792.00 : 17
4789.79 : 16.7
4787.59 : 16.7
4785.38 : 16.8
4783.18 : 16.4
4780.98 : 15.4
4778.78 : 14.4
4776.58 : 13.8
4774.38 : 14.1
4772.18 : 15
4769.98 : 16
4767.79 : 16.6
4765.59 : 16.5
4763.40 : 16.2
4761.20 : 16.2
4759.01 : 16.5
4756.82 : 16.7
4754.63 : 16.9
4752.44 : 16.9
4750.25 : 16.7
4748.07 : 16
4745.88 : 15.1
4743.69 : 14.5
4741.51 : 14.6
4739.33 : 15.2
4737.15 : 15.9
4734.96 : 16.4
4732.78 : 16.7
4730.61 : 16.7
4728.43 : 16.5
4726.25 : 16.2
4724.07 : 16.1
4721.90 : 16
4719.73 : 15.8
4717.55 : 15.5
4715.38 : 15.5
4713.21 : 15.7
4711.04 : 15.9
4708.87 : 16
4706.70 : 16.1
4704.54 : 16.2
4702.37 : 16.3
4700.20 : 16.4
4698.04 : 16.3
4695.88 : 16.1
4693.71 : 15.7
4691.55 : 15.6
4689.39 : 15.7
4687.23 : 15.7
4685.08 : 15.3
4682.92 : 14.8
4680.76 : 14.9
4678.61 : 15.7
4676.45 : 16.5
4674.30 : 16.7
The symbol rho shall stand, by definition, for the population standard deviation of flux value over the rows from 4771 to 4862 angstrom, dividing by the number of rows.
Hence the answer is 1.18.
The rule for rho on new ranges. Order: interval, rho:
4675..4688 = 0.57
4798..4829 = 0.45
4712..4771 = 0.64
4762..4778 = 1.07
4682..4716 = 0.41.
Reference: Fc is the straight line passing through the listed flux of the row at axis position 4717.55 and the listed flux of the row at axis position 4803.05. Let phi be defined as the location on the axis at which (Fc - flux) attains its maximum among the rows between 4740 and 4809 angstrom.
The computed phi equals 4776.58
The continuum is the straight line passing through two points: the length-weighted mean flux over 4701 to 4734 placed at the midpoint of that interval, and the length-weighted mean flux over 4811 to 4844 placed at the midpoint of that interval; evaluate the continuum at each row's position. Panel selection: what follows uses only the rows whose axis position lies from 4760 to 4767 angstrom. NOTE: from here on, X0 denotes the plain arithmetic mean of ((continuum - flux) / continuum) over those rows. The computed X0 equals -0.017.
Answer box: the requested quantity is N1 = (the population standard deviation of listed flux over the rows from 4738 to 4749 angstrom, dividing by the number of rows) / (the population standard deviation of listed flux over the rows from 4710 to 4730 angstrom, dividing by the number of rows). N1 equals 1.7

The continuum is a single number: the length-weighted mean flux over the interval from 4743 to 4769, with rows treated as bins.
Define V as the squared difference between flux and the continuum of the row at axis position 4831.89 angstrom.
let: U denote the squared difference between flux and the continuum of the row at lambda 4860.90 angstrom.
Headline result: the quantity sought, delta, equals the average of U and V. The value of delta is 10.3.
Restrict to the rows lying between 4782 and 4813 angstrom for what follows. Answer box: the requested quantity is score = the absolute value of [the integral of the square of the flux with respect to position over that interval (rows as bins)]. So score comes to 8464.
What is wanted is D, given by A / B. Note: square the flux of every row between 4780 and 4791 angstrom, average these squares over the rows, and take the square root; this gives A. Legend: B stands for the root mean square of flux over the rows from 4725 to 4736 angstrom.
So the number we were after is 0.99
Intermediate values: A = 16.4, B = 16.5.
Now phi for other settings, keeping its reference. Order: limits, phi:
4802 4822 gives 4811.90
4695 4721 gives 4717.55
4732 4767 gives 4743.69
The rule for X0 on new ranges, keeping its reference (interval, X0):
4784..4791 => -0.046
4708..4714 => 0.014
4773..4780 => 0.120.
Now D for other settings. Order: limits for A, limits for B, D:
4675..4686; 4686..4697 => 0.98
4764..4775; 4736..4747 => 1.04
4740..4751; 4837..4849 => 0.97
